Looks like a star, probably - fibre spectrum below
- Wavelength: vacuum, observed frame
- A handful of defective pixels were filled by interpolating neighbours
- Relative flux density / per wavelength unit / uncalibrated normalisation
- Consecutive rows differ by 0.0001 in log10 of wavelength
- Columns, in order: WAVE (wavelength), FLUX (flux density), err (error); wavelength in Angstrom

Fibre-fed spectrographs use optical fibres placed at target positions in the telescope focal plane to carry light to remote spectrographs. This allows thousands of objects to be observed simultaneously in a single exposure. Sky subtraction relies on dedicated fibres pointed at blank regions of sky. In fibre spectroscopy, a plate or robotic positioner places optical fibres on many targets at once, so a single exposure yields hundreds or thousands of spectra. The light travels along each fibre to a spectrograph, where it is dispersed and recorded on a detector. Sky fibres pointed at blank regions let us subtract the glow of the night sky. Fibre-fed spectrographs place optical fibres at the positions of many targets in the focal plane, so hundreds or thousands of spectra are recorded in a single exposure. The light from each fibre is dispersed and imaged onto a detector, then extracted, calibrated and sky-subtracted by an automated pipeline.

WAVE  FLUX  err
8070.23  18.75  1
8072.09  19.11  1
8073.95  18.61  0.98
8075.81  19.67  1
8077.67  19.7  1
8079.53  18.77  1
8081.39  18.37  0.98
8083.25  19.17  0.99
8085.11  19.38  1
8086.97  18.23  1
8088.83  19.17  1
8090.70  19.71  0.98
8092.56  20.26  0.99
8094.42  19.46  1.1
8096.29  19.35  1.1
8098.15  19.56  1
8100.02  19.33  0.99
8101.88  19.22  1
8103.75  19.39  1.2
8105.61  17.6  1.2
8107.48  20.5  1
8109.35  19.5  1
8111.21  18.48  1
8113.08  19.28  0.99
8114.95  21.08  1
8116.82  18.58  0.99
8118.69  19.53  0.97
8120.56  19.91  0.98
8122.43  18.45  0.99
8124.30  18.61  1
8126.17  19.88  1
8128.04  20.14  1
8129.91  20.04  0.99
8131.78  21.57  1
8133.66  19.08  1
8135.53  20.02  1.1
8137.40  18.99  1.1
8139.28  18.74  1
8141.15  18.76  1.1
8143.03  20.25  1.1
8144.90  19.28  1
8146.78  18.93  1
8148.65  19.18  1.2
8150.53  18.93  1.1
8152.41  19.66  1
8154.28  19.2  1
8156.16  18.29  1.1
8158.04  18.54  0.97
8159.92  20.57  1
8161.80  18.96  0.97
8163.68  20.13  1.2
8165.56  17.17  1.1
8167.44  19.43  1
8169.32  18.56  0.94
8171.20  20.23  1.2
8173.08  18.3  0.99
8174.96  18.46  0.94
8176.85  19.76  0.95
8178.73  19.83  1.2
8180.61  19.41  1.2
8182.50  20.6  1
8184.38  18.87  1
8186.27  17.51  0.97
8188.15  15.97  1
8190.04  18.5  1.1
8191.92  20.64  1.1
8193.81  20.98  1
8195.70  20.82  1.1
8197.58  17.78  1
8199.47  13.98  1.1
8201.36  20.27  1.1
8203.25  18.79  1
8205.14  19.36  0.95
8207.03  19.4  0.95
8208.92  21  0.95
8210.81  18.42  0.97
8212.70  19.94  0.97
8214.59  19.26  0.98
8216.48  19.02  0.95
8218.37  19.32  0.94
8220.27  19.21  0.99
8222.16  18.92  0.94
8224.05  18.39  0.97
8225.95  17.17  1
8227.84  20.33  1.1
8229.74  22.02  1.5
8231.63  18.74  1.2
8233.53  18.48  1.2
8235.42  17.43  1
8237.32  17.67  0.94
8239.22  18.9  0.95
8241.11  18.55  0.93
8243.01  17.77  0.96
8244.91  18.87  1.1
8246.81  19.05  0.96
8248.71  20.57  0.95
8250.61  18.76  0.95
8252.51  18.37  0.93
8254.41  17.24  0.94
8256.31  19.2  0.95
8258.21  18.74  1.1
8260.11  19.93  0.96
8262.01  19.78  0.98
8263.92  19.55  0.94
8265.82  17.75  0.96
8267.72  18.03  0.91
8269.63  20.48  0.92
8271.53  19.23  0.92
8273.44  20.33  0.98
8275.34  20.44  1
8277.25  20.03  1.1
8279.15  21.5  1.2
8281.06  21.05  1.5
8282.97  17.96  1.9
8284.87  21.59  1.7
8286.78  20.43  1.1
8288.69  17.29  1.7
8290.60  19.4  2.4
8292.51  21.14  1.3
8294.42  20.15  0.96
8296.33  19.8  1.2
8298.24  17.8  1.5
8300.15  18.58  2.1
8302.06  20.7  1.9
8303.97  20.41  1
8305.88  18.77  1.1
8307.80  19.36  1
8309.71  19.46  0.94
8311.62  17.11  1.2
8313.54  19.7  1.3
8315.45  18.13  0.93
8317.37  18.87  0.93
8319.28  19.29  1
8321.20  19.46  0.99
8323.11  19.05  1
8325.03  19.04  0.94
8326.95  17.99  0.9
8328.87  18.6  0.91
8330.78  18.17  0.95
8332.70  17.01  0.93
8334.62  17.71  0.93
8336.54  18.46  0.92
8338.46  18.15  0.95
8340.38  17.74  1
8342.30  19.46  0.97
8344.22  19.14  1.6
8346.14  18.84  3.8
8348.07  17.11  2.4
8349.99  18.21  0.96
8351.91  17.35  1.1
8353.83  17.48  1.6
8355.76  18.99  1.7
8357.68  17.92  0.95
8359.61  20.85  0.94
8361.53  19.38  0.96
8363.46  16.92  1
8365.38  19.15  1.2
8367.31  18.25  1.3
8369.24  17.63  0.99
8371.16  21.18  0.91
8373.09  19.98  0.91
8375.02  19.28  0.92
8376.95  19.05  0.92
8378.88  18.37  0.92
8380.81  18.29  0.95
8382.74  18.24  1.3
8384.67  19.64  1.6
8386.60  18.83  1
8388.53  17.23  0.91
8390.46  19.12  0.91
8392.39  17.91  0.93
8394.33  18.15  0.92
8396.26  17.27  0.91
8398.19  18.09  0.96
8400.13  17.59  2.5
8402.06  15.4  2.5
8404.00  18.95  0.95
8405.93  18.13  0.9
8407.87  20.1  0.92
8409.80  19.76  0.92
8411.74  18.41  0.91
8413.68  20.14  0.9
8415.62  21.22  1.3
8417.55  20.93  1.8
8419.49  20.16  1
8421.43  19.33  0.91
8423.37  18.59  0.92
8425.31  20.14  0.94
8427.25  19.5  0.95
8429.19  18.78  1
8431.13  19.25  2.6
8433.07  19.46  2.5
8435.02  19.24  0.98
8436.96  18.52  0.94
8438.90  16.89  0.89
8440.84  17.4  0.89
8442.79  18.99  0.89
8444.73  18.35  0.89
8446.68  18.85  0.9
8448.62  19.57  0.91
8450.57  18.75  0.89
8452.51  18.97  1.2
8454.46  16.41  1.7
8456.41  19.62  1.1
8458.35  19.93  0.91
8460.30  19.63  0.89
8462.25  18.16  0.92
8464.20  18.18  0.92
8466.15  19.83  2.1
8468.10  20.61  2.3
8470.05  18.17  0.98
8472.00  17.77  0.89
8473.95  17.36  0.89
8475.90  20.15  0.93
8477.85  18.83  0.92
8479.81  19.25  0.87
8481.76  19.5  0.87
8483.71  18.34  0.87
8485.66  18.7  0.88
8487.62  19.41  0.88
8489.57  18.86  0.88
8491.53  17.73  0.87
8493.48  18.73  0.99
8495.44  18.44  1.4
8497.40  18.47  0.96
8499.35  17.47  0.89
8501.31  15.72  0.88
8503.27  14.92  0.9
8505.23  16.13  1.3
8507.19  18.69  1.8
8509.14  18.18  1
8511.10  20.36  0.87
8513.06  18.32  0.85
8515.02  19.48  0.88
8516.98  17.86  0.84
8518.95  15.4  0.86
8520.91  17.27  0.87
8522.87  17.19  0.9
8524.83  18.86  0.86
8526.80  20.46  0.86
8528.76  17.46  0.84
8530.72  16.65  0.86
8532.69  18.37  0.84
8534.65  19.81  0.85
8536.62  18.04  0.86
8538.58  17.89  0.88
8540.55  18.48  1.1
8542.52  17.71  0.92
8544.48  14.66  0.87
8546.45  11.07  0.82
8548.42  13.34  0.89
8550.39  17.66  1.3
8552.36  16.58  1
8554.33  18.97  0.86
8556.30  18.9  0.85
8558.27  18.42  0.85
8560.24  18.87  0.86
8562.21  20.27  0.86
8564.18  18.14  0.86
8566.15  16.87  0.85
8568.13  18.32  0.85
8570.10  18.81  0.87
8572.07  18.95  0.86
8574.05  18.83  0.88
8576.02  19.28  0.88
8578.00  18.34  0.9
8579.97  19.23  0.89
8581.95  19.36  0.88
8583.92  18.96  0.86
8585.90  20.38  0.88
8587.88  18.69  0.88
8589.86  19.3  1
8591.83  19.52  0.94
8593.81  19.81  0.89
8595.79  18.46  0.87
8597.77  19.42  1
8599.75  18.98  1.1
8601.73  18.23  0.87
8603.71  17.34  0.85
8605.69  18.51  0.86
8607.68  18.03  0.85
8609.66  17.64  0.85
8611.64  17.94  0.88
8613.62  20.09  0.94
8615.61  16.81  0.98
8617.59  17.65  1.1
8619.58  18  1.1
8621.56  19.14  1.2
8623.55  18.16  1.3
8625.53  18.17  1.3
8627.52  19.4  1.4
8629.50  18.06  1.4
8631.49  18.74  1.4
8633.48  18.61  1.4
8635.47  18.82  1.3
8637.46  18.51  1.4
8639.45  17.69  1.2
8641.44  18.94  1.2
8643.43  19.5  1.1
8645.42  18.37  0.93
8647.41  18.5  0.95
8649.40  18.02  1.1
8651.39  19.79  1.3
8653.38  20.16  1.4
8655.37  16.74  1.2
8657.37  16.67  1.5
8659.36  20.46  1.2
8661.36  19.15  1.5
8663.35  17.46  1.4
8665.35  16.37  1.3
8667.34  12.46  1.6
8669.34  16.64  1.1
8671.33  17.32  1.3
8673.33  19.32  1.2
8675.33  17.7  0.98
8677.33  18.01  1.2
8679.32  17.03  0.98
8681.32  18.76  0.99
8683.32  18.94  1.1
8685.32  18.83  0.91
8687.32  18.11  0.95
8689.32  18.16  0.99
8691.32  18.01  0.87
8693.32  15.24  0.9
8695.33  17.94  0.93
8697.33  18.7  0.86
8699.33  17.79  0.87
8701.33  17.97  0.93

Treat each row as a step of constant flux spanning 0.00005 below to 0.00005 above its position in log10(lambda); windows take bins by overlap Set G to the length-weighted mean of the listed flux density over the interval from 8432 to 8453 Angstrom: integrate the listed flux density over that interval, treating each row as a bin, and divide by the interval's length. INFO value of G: 18.6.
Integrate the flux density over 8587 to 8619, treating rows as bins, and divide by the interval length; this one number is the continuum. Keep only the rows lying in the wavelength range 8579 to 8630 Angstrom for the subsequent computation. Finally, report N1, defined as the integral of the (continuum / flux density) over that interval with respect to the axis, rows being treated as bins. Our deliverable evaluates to 51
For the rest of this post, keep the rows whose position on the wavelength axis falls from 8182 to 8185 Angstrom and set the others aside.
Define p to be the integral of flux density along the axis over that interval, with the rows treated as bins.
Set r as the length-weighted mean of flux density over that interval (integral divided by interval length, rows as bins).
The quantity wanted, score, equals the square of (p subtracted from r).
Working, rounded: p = 59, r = 19.7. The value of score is 1557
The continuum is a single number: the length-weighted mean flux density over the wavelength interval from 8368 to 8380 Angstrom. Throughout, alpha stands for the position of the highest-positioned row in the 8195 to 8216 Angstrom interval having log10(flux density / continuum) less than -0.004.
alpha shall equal 8210.81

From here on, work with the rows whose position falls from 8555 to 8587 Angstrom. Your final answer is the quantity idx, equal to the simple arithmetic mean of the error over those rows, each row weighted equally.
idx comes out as 0.87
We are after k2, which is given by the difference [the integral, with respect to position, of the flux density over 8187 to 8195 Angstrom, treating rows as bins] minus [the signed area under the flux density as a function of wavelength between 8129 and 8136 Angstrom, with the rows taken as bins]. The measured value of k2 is 11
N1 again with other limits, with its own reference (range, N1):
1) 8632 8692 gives 62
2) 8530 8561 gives 34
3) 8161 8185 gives 23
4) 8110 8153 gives 41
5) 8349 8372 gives 23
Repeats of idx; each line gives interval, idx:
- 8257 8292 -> 1.24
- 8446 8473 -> 1.19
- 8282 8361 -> 1.31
